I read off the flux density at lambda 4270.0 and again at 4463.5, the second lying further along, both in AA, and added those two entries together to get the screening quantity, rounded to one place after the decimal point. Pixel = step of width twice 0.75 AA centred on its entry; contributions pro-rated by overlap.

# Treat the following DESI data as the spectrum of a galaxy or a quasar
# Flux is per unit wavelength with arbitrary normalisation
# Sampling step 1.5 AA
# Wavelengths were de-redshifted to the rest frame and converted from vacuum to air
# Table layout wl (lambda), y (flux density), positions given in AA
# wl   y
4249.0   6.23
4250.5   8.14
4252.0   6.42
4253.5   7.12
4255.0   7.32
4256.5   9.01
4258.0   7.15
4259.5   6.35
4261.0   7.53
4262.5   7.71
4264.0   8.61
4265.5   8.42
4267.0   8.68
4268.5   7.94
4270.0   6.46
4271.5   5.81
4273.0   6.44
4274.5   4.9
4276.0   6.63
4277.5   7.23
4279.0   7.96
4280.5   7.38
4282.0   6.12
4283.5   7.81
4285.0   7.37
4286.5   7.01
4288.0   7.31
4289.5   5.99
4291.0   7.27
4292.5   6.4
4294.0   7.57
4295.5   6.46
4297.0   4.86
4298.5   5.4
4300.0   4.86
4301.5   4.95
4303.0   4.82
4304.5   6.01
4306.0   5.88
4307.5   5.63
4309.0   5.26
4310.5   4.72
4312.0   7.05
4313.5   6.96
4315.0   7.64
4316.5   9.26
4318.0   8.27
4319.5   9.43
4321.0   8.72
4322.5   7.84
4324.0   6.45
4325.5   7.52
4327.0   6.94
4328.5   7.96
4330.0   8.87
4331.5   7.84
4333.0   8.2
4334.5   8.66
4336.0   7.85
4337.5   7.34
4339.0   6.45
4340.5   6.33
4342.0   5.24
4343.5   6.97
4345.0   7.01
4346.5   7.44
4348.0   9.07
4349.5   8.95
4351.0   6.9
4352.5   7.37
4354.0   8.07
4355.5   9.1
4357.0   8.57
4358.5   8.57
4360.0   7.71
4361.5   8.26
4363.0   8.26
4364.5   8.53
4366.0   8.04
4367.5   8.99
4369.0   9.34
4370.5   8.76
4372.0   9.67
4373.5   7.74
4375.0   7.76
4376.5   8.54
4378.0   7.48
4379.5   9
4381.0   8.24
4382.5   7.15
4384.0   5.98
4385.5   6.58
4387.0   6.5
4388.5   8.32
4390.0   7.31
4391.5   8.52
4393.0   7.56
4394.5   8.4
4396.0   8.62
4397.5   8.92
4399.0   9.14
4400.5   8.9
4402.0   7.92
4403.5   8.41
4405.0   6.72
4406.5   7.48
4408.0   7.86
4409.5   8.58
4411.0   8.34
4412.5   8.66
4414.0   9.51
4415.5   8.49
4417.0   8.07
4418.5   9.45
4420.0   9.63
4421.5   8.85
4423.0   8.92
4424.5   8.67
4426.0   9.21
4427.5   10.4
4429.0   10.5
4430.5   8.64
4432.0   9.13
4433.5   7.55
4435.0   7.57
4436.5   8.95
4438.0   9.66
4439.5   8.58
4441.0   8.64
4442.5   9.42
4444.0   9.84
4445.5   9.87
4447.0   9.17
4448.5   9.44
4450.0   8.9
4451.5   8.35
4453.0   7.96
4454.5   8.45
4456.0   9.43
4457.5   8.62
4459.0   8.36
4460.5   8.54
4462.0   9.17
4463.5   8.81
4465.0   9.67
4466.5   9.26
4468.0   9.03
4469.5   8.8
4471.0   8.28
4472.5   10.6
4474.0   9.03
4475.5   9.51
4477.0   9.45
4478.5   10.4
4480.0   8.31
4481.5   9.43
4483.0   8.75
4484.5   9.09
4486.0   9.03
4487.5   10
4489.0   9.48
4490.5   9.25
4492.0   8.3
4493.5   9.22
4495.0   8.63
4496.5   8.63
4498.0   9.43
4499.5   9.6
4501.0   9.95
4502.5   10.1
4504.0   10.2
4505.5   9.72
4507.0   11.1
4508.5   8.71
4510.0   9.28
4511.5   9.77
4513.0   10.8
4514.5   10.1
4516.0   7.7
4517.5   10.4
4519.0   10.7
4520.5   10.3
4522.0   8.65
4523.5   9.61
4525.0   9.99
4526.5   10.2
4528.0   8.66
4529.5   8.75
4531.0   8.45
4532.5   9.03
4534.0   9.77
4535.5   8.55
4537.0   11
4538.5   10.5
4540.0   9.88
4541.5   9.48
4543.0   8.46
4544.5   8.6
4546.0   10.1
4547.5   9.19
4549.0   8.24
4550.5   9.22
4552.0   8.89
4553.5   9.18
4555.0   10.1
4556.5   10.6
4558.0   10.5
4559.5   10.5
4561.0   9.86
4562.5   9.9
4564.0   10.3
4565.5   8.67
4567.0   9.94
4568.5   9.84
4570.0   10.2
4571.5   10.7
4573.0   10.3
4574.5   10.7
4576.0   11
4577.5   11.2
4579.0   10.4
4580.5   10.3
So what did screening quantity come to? 15.3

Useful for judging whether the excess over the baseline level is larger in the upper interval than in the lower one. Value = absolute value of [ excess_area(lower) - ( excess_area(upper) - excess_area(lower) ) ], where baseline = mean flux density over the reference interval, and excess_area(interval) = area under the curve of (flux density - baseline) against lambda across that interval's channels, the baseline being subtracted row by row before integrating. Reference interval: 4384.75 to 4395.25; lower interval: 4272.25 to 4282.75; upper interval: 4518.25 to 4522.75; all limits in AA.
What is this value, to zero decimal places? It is 30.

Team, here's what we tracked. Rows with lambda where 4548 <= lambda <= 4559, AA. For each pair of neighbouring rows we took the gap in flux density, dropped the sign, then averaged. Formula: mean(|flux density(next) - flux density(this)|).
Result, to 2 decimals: 0.52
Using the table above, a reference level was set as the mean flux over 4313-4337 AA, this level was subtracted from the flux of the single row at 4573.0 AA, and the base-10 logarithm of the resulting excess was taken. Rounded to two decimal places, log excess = 0.36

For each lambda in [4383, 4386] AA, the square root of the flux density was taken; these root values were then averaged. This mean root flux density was 2.51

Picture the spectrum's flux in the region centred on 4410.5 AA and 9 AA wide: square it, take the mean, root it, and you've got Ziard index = 8.4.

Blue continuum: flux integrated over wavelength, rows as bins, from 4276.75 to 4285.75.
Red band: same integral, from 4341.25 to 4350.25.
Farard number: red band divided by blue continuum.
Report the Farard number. 1.02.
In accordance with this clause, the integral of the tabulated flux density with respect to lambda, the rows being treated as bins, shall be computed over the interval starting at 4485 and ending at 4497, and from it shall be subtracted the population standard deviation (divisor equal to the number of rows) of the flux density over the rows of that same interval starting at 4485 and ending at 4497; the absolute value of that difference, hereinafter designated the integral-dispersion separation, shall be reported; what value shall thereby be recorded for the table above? 108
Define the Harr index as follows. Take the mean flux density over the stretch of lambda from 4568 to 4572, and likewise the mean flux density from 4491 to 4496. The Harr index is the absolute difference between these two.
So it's 1.5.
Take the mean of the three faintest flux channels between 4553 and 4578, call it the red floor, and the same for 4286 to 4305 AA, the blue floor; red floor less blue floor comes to 4.4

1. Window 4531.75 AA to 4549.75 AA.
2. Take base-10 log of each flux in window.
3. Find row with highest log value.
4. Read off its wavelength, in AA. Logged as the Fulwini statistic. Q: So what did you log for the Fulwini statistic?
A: 4537.0 AA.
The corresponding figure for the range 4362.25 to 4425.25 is 4372.0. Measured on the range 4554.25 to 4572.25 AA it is 4571.5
